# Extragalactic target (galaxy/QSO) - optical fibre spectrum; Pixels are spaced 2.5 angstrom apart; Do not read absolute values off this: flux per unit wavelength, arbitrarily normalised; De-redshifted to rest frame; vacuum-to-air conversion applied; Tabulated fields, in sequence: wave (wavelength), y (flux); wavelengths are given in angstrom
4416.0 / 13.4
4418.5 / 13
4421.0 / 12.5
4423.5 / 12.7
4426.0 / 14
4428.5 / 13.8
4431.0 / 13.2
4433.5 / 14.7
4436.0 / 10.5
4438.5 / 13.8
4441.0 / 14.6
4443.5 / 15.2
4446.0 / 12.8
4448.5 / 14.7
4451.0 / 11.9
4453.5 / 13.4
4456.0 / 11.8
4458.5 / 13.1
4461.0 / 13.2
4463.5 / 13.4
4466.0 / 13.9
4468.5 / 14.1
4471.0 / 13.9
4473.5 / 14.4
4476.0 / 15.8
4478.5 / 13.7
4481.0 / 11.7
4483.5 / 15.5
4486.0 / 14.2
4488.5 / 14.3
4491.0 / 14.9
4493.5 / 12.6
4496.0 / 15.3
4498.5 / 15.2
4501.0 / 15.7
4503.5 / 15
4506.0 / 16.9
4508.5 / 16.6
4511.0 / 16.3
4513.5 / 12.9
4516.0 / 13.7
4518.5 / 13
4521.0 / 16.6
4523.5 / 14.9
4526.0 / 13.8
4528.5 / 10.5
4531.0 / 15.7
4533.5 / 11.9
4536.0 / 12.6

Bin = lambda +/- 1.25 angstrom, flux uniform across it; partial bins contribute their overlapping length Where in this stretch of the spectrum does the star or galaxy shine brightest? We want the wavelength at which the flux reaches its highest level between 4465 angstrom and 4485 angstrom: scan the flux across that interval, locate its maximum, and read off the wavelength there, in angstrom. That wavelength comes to 4476.0 angstrom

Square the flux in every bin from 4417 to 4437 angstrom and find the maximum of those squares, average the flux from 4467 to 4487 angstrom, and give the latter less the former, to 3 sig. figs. -202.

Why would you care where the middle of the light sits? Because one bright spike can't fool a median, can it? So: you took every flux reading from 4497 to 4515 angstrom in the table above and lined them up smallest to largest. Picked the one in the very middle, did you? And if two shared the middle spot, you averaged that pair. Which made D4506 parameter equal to 15.7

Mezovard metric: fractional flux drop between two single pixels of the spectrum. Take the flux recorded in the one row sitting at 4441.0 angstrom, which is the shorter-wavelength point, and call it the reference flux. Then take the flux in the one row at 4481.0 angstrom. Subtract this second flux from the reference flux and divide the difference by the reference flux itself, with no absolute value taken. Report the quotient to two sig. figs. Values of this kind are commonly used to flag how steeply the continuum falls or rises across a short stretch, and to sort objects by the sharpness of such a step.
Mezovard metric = 0.20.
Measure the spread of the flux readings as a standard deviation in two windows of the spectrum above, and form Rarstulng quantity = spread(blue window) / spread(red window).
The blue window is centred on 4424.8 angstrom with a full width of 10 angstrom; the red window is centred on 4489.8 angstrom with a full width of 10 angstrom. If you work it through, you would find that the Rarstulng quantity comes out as 0.77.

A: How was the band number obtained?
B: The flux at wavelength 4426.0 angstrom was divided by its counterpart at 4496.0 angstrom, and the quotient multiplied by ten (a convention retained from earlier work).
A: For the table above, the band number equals 9.2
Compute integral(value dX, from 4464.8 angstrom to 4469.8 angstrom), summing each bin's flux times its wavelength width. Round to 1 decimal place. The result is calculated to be 70.0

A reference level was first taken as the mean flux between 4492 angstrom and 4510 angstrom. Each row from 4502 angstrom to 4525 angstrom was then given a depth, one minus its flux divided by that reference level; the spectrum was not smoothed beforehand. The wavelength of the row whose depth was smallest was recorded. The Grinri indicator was 4506.0 angstrom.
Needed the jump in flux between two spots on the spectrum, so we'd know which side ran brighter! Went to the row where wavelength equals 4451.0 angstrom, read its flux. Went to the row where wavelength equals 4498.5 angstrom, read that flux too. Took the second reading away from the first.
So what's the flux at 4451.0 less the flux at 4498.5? -3.3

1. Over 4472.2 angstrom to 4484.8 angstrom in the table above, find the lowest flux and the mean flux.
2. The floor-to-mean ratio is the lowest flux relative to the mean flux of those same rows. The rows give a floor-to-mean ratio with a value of 0.823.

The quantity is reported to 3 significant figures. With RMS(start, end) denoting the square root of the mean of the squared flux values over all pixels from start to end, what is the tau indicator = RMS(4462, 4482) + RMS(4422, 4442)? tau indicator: 27.4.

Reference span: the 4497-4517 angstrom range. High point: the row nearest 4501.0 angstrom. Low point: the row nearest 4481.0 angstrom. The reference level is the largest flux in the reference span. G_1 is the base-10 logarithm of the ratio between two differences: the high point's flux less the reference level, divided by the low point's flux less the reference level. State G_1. -0.6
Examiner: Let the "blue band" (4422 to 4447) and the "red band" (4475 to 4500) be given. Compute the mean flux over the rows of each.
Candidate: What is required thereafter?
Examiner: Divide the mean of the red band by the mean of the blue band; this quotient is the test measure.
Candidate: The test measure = 1.06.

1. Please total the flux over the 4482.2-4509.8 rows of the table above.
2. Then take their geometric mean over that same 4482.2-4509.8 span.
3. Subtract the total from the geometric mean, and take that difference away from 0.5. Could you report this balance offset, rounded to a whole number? 152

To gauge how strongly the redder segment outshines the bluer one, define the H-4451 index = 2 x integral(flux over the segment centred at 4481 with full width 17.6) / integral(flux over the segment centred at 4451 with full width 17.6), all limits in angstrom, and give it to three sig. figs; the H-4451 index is 2.14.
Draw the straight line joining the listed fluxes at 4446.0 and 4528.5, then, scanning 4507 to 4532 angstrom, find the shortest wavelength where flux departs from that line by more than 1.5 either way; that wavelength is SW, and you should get 4508.5 angstrom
